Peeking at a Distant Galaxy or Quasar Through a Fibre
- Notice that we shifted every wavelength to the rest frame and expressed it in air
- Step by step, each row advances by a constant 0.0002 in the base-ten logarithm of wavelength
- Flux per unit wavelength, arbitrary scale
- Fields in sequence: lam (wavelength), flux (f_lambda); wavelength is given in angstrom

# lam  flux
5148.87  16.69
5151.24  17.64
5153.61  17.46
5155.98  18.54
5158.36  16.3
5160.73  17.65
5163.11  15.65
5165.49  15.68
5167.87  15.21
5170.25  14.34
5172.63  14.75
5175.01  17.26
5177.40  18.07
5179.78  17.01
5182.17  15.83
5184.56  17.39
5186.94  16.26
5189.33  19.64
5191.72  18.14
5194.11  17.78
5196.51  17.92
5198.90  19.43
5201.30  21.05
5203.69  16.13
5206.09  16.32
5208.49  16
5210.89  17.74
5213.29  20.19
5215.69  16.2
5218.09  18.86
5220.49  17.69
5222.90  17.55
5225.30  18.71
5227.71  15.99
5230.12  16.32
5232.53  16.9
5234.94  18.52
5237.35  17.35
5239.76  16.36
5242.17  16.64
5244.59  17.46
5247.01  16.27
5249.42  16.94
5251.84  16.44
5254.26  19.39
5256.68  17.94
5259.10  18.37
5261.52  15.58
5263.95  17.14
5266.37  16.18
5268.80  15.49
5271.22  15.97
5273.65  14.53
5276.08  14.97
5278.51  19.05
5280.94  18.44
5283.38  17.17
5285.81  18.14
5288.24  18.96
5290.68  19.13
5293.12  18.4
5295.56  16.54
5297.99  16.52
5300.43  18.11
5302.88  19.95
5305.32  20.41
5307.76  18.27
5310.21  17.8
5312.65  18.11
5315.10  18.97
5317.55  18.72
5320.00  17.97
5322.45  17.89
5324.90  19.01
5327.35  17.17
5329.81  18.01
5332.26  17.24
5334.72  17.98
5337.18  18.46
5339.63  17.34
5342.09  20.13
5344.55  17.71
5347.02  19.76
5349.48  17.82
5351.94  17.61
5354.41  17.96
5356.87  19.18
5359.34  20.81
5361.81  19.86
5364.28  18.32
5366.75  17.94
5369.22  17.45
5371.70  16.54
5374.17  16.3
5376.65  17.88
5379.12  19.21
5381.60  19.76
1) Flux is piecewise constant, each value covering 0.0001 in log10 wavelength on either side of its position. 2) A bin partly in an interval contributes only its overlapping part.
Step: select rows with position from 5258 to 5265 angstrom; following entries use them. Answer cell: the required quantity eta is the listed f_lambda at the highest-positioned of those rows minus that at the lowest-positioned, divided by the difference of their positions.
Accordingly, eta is -0.3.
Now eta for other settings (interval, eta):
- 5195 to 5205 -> -0.2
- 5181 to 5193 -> 0.2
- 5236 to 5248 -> -0.1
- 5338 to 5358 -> 0.1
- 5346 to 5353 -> -0.4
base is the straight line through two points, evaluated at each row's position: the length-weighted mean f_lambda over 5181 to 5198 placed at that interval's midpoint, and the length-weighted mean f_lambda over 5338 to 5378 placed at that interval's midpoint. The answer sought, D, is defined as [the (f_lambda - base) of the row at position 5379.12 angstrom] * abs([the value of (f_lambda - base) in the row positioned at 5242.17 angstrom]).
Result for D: 1.0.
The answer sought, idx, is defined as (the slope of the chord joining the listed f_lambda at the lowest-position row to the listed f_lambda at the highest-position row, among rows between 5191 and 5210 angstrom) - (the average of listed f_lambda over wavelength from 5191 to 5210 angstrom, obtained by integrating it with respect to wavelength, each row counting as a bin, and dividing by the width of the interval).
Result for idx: -18.0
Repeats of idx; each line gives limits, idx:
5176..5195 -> -17.5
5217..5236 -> -17.6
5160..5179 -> -16.0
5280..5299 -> -18.0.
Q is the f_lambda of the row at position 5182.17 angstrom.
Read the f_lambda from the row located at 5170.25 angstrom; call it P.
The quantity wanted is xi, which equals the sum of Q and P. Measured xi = 30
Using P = 14.34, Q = 15.83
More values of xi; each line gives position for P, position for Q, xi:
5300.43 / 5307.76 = 36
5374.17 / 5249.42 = 33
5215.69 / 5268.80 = 32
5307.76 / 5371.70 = 35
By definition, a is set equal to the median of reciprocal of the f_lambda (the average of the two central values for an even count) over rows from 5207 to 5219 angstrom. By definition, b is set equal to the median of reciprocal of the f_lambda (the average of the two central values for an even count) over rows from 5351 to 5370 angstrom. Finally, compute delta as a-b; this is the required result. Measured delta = 0.0012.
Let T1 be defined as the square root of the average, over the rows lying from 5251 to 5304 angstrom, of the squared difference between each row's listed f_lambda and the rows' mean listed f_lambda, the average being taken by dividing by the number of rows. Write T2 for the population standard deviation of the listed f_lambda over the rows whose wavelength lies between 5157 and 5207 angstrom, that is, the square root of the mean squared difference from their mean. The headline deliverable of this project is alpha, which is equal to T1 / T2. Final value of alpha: 0.92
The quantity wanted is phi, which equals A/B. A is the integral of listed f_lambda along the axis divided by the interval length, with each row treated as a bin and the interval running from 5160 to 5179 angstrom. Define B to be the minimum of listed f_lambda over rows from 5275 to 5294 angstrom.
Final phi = 1.07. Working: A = 16.1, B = 14.97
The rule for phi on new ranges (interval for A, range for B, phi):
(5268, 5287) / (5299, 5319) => 0.94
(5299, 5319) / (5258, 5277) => 1.29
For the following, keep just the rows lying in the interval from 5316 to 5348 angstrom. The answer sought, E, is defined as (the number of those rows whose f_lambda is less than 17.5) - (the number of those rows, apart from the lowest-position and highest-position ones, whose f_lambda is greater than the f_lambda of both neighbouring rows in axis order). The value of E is -1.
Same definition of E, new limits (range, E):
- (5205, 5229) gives 1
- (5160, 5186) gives 7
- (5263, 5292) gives 5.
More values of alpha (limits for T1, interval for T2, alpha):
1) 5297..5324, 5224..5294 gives 0.77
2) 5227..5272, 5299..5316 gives 1.09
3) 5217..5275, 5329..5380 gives 1.03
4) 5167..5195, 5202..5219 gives 0.99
